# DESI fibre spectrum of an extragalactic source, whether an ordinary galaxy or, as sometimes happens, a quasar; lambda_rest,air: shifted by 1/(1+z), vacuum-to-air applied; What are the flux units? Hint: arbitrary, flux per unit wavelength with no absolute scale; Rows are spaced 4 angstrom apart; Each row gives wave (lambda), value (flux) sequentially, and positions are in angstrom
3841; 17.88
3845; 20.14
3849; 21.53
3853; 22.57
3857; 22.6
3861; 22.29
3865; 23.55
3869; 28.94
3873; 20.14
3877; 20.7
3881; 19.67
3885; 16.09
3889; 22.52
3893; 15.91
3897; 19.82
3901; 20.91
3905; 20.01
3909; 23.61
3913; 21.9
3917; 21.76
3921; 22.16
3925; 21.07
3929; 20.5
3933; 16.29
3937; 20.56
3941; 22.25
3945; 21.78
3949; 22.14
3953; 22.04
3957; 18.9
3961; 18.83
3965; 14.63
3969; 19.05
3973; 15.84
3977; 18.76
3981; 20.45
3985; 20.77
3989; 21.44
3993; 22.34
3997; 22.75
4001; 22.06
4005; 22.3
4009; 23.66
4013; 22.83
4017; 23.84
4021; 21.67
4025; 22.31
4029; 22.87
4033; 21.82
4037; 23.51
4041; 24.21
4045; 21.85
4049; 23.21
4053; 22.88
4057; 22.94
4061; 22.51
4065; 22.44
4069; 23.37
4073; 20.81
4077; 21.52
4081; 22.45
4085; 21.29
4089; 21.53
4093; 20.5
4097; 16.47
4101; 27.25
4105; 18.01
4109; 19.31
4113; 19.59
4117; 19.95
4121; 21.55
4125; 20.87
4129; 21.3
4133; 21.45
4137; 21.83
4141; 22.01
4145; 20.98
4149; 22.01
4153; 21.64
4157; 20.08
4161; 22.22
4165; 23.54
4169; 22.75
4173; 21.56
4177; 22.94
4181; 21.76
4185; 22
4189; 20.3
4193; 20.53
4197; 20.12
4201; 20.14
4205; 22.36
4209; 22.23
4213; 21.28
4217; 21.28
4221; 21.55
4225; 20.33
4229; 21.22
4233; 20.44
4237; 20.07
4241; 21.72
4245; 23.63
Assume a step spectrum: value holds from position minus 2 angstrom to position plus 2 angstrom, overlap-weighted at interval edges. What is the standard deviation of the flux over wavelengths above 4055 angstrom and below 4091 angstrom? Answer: 0.8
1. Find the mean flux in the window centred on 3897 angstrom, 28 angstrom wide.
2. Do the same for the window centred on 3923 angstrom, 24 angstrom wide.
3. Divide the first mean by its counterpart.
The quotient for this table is 0.96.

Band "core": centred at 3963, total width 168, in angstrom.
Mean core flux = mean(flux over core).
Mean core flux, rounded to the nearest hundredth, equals 20.90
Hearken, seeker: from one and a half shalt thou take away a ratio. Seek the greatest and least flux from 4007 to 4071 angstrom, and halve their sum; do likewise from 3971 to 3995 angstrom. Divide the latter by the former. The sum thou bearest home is 0.668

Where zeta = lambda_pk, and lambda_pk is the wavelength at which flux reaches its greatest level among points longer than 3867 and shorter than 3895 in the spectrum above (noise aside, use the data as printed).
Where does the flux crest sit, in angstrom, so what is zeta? 3869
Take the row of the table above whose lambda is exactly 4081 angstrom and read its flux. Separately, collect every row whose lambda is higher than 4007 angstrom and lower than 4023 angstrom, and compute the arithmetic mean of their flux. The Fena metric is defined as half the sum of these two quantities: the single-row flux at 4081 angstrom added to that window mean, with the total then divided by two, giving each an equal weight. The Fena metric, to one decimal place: 22.7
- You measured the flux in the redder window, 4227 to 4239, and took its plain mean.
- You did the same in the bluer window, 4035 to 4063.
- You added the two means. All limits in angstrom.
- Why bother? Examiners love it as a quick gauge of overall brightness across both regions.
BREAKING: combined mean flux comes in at 43.6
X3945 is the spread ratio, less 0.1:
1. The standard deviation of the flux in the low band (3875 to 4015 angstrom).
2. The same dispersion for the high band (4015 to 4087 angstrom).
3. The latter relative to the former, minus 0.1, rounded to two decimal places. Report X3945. 0.29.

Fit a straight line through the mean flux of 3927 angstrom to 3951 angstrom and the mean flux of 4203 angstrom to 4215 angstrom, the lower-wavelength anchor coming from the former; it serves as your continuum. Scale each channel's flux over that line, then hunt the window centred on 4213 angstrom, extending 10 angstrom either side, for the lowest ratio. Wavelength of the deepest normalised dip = 4217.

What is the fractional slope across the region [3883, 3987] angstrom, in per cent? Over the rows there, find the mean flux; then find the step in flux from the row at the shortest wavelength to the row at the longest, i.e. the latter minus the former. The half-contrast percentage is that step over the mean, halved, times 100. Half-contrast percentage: 11.7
